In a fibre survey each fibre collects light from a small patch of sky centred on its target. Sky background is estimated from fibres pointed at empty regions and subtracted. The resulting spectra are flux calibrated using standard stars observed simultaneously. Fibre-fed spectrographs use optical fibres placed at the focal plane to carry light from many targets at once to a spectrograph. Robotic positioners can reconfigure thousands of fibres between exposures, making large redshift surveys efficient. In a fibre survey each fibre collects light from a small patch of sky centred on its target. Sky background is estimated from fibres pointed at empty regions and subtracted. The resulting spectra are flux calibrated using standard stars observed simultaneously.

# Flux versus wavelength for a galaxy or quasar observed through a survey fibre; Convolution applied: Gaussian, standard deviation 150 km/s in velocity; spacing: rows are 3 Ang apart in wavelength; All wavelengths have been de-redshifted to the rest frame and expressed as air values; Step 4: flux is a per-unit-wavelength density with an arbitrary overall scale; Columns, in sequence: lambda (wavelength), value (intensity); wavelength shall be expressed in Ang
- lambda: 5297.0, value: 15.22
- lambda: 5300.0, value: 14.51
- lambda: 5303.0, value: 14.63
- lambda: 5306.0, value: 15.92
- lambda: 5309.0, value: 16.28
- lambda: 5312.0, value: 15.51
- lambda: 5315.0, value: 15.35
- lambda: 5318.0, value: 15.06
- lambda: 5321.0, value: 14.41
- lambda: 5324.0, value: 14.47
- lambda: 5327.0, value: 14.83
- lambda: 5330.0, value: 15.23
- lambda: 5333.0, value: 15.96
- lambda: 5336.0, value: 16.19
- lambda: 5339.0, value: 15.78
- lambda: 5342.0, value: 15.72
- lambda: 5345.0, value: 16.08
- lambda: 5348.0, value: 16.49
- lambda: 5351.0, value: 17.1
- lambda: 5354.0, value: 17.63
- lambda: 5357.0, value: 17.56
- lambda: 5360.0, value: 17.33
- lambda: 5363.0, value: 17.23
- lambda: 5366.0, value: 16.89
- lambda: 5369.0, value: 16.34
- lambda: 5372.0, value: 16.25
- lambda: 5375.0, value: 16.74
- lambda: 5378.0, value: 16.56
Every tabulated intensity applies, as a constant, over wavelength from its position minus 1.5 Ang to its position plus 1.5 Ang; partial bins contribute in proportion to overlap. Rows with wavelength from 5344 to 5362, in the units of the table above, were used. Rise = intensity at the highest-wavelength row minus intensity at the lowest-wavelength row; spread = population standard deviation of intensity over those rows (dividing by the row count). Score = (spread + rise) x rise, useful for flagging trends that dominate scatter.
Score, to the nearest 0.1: 2.3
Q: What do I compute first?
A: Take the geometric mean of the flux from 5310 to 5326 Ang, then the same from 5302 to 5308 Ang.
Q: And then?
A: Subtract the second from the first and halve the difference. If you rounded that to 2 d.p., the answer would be -0.15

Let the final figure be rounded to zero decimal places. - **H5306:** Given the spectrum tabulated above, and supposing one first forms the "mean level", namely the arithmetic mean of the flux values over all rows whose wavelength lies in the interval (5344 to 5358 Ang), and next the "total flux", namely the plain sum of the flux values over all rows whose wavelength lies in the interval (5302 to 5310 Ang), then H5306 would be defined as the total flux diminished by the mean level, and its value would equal 30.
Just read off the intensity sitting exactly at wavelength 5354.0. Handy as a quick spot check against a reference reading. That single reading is 17.63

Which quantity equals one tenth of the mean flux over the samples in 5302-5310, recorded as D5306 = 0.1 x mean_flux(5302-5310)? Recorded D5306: 1.56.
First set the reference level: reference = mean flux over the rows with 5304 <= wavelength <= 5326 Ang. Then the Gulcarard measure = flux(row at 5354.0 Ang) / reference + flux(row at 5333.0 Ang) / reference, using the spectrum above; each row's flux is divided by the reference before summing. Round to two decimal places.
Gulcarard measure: 2.20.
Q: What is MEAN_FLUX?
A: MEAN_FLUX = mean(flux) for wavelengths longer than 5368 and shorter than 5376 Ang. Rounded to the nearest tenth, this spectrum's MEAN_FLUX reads 16.4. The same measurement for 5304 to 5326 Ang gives 15.3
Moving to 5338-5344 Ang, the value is 15.8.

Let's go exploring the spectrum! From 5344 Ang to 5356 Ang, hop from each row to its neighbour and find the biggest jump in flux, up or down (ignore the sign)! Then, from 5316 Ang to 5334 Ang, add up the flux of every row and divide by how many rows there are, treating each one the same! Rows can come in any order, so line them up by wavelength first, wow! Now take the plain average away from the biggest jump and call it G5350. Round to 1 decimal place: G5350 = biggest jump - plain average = -14.4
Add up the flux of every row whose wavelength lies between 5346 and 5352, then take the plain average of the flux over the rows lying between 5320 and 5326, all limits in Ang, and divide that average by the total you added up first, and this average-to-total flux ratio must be 0.43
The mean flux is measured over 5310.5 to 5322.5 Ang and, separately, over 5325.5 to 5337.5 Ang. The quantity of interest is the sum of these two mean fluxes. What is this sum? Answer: 30.6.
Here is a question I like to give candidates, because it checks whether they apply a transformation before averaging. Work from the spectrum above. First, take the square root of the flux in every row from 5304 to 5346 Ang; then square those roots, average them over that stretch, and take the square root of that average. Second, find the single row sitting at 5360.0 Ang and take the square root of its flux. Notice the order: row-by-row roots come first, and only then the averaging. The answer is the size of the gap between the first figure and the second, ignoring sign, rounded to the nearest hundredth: 0.23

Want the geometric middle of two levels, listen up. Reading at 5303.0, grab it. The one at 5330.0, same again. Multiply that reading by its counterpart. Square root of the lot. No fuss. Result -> 14.93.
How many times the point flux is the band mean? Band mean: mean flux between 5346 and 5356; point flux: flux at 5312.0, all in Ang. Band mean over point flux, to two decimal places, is 1.10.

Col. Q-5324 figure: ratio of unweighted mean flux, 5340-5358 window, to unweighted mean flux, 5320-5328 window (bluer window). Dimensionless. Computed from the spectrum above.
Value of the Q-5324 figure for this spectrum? 1.15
